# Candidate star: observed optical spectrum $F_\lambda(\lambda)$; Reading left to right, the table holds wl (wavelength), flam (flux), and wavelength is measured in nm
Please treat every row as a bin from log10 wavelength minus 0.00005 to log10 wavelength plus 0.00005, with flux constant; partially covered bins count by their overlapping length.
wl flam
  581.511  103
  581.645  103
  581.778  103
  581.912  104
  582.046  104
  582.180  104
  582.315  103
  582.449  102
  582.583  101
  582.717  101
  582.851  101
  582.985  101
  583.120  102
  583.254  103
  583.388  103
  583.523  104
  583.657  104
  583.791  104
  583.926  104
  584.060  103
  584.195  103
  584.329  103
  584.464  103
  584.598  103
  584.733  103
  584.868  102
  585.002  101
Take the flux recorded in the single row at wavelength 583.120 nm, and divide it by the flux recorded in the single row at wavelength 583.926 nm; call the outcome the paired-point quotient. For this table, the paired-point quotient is 0.98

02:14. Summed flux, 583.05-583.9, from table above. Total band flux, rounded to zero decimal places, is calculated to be 620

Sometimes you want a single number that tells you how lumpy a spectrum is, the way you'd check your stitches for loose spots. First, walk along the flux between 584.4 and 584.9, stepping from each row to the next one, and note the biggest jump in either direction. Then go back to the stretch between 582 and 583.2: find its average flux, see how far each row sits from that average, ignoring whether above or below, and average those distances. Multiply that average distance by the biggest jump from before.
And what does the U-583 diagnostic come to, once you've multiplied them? 1.0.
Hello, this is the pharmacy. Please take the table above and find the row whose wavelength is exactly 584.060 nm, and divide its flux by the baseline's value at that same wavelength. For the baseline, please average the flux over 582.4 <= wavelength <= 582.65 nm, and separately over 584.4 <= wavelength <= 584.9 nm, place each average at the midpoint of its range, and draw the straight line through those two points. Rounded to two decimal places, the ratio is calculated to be 1.01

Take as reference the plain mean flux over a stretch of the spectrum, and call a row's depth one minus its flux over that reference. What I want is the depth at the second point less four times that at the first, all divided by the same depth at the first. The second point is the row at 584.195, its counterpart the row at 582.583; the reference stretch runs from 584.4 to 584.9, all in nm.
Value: -4.1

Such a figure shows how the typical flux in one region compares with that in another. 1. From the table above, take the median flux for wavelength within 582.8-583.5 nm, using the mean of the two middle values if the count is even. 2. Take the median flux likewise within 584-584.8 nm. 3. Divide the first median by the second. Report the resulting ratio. 0.99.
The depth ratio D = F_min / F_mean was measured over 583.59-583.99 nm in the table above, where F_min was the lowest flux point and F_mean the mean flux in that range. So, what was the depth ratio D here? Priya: 1.000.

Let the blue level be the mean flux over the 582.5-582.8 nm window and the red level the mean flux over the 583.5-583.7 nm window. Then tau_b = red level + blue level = 205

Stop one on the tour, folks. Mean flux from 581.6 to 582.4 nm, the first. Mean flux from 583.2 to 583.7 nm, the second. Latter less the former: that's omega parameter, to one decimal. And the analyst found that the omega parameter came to 0.0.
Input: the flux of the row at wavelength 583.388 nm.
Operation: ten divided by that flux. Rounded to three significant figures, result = 0.0971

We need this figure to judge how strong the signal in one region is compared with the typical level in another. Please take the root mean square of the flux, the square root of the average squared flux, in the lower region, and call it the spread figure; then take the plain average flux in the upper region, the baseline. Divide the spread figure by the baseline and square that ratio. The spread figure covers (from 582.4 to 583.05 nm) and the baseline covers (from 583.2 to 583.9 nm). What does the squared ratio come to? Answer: 0.954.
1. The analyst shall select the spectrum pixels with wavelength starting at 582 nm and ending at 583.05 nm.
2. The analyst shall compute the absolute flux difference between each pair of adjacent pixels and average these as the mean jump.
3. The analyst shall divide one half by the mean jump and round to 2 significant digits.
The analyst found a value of 1.2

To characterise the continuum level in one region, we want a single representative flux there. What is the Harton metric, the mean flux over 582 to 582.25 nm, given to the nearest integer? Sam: 104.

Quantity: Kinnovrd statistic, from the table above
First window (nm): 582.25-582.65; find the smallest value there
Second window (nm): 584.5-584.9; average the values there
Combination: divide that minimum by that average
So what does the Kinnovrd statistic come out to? 0.98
